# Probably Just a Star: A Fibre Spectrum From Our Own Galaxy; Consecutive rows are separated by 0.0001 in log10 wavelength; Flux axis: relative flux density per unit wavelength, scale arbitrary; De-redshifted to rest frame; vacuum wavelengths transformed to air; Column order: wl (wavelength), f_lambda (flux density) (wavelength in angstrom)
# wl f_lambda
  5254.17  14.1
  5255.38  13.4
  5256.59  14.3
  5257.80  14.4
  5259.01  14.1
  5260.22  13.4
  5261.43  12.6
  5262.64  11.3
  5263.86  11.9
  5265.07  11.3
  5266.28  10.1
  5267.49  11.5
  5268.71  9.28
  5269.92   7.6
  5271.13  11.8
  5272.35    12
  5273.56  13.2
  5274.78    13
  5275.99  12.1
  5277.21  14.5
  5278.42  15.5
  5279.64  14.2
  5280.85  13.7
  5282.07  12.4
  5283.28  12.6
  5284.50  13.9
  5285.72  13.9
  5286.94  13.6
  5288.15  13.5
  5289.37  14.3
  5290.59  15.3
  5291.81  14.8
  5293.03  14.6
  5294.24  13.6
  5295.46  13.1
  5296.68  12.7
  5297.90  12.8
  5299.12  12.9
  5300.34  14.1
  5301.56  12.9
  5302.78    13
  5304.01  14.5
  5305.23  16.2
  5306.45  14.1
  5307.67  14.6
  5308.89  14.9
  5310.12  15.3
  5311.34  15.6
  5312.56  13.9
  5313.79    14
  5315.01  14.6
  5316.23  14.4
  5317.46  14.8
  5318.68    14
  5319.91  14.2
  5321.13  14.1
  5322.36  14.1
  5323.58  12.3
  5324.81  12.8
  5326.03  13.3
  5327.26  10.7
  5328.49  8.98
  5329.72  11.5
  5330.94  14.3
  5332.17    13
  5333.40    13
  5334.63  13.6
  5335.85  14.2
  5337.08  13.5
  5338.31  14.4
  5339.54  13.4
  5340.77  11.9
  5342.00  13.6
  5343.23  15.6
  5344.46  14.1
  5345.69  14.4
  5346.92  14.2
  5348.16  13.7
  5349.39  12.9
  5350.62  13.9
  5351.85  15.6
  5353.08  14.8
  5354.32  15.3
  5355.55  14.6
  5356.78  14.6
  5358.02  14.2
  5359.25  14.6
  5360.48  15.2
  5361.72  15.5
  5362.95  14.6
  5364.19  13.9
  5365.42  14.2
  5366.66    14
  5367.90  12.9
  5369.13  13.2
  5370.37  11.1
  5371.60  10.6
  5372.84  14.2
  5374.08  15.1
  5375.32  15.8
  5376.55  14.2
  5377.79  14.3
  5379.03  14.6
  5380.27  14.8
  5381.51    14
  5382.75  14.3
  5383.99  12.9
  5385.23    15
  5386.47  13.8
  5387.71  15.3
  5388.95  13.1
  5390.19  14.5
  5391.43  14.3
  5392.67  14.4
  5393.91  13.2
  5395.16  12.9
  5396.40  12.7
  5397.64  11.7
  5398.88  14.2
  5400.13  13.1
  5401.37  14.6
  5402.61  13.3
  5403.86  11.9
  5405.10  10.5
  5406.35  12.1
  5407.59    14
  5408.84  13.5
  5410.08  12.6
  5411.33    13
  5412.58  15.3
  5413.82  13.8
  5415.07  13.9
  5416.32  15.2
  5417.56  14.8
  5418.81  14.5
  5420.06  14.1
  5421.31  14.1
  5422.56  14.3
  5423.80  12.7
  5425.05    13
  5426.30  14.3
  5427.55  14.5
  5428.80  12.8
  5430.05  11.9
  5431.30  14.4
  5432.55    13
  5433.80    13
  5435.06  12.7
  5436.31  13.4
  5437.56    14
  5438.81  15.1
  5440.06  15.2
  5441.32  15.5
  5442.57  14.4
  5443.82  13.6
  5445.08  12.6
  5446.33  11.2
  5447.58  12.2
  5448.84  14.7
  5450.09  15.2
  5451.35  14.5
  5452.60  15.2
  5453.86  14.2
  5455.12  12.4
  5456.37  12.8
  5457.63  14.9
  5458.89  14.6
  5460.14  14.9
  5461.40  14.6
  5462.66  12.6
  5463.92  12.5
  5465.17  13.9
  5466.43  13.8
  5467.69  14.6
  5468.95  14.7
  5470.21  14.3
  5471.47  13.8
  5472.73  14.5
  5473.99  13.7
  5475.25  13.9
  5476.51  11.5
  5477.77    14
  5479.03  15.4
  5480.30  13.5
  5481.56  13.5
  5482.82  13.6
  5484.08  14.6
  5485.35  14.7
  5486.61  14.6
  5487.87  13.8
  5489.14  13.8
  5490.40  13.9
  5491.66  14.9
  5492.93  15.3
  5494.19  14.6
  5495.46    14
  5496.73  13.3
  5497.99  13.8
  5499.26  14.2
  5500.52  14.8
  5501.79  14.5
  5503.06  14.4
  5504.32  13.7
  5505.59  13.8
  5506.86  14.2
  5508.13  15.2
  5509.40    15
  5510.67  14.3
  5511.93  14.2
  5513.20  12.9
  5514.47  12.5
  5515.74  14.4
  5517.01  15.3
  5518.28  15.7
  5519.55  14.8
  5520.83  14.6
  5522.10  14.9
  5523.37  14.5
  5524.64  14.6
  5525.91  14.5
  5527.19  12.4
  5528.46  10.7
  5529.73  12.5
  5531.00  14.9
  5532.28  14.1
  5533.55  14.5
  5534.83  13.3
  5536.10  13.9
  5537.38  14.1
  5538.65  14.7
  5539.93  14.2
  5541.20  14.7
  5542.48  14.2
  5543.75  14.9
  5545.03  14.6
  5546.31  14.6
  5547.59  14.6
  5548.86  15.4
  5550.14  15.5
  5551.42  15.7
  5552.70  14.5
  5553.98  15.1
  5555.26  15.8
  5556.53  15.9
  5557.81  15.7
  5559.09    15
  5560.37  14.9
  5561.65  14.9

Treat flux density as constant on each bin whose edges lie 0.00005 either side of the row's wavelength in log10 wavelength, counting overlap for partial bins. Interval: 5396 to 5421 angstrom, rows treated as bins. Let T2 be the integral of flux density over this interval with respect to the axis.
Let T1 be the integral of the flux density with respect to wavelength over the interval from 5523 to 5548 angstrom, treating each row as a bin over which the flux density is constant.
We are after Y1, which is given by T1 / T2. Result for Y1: 1.04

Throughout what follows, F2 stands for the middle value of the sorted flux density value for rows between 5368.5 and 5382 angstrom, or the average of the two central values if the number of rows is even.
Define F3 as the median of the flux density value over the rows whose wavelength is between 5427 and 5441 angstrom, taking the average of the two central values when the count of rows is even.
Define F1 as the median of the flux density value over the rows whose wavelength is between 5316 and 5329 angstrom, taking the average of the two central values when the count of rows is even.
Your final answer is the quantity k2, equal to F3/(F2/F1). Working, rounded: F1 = 14.00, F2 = 14.2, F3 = 13.4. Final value 13.2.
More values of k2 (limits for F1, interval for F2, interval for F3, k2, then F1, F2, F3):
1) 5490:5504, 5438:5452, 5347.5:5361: 14.5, 14.40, 14.5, 14.6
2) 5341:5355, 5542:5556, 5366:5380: 13.5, 14.20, 14.9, 14.2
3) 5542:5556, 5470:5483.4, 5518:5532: 15.8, 14.90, 13.8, 14.6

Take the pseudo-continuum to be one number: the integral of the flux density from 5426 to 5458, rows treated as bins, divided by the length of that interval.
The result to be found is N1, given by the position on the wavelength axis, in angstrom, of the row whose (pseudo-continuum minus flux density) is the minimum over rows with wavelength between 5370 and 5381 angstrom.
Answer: 5375.32 angstrom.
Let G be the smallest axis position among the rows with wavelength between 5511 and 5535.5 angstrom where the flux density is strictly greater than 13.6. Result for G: 5511.93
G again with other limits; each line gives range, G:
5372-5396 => 5372.84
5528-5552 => 5531.00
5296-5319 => 5300.34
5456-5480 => 5457.63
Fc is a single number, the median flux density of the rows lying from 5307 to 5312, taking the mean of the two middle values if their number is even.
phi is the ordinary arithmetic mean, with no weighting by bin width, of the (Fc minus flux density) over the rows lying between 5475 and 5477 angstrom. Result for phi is 2.4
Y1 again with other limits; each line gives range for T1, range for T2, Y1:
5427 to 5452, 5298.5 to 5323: 0.98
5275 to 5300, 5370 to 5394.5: 1.00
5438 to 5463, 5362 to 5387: 1.01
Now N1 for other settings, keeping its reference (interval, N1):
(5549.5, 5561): 5556.53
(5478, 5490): 5479.03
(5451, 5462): 5452.60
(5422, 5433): 5427.55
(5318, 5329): 5319.91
